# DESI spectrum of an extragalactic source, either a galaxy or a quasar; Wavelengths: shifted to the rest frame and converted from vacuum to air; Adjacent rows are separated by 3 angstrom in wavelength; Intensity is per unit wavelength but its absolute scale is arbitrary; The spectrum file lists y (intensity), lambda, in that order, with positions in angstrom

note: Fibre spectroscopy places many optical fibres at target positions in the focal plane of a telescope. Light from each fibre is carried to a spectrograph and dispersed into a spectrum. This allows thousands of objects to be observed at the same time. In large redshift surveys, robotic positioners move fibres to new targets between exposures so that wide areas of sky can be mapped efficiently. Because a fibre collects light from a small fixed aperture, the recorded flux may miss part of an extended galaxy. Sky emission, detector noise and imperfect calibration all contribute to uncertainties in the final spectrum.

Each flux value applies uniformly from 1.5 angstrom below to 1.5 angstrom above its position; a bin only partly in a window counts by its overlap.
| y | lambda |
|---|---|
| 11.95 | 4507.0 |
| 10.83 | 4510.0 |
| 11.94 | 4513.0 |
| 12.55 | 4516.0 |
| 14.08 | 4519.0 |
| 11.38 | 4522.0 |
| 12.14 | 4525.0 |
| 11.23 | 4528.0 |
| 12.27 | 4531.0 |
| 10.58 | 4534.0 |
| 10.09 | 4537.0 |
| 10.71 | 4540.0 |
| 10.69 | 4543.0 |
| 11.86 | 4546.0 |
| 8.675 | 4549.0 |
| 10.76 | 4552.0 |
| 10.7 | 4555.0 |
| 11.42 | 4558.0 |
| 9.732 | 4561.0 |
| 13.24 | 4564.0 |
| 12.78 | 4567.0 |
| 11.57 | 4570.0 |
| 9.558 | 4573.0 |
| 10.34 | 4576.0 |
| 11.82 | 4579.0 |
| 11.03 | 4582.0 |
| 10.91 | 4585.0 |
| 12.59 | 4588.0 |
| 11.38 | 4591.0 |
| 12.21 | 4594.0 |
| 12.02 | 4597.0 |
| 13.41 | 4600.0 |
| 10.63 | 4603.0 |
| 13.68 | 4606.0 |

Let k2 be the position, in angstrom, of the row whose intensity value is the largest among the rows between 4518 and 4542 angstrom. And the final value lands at 4519.0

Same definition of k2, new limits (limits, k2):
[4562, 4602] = 4600.0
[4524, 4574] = 4564.0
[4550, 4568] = 4564.0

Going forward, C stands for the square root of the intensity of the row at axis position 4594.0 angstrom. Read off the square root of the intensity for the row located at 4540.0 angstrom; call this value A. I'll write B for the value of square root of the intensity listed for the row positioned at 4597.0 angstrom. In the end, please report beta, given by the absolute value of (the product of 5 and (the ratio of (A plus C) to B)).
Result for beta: 9.8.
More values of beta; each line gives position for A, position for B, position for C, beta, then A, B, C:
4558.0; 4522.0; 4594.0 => 10.2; 3.38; 3.37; 3.49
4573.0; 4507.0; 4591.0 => 9.4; 3.09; 3.46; 3.37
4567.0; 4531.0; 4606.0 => 10.4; 3.57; 3.50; 3.70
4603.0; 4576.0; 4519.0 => 10.9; 3.26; 3.22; 3.75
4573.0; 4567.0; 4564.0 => 9.4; 3.09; 3.57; 3.64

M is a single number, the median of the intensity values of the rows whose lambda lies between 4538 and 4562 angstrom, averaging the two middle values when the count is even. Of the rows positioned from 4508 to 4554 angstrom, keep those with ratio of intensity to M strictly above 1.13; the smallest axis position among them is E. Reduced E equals 4516.0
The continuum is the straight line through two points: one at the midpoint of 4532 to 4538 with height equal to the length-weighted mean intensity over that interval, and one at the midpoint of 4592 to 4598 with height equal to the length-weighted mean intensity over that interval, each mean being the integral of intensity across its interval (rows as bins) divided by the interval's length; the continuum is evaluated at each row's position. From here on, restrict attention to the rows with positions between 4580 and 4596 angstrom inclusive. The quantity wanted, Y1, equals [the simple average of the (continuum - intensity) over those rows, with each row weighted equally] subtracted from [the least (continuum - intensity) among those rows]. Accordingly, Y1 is -0.97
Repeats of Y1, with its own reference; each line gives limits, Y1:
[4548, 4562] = -1.09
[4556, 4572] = -1.49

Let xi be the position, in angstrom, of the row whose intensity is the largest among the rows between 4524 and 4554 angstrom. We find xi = 4531.0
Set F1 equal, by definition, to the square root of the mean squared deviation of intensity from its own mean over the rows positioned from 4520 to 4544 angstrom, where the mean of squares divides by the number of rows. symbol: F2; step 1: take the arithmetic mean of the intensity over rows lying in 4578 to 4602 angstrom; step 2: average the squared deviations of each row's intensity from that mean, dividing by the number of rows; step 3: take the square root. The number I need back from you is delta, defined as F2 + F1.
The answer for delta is 1.5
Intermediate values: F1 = 0.72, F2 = 0.78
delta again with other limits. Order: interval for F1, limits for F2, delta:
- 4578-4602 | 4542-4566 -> 2.1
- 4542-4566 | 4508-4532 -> 2.2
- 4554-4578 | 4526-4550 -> 2.3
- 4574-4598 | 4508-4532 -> 1.6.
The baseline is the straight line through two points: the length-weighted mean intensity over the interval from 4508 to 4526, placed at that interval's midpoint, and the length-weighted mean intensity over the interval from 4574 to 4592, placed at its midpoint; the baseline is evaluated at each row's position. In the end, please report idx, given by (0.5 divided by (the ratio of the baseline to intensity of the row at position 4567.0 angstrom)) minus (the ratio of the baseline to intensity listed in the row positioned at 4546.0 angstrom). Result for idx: -0.44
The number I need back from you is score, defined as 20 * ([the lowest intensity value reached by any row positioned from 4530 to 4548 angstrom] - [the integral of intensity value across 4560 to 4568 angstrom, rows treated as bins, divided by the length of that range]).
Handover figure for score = -38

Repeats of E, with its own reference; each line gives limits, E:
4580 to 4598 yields 4588.0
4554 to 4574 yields 4564.0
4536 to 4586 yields 4564.0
